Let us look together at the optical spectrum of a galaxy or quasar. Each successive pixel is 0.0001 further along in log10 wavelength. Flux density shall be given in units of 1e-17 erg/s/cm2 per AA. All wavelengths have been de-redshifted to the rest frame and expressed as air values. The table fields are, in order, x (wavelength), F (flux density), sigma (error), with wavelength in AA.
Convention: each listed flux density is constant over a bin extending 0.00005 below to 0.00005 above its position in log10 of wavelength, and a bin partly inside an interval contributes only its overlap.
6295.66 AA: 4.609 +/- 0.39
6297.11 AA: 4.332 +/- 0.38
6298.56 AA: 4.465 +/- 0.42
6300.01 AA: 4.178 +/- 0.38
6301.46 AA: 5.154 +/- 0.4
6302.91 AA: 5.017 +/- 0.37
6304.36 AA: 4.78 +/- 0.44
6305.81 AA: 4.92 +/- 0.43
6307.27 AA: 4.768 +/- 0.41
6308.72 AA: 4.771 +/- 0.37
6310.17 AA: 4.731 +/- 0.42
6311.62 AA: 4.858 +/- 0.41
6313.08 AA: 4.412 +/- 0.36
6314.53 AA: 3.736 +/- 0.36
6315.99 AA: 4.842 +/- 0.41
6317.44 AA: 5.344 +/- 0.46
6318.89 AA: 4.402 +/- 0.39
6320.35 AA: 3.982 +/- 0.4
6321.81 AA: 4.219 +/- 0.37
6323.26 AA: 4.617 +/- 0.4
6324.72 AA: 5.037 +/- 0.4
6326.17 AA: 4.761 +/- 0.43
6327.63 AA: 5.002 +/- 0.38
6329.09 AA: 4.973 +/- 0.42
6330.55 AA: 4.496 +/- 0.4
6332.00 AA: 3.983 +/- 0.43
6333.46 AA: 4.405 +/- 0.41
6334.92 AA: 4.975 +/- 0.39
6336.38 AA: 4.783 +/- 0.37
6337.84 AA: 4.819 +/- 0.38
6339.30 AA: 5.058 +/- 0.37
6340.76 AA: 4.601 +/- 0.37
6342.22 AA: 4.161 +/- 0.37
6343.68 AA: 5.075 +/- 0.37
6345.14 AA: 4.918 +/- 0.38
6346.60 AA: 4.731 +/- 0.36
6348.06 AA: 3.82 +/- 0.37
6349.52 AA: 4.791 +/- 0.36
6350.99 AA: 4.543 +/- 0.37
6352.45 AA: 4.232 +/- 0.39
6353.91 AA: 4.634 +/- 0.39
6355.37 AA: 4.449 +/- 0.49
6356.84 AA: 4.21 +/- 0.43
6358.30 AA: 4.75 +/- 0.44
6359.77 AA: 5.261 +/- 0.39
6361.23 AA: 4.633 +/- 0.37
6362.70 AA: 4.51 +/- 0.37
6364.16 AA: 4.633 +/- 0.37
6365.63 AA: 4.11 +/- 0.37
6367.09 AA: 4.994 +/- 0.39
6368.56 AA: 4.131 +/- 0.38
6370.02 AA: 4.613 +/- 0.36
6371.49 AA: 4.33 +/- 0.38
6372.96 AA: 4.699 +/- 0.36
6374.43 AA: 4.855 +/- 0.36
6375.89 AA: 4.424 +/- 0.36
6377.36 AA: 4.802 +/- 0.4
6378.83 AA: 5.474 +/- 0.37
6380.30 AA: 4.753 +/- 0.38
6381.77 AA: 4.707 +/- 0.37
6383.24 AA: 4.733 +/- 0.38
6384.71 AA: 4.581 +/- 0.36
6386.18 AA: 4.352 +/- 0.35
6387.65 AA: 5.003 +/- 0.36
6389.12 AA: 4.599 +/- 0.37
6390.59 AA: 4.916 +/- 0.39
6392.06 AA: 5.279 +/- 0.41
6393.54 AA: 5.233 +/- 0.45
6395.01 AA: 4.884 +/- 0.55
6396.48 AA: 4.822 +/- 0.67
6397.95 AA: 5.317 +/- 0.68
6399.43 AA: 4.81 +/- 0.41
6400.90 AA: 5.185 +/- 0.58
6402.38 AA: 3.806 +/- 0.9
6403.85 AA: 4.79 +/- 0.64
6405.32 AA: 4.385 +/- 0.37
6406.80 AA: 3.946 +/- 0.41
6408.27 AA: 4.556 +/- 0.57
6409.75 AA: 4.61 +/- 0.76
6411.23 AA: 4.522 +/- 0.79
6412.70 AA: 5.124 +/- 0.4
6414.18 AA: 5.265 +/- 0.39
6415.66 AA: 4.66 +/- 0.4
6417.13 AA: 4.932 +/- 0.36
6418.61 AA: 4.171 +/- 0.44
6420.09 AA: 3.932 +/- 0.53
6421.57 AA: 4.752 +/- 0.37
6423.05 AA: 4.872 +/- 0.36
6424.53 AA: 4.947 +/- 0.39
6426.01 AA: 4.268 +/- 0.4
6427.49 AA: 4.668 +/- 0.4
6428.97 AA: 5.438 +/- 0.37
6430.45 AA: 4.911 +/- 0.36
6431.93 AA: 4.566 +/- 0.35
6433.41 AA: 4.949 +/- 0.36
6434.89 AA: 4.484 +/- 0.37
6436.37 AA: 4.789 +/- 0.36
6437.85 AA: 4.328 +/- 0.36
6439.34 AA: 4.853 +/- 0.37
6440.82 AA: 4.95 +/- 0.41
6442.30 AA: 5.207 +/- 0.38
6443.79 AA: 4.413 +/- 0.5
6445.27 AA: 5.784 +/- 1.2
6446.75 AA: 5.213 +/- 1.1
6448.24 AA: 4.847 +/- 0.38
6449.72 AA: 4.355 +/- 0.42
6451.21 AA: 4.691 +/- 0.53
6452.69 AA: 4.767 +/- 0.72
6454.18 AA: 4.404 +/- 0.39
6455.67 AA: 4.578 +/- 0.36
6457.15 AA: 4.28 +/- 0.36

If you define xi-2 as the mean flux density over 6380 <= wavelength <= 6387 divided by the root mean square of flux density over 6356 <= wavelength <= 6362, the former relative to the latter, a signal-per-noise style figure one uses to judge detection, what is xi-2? 0.98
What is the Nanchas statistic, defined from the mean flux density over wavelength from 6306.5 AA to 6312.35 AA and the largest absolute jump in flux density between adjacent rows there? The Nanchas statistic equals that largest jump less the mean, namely -4.7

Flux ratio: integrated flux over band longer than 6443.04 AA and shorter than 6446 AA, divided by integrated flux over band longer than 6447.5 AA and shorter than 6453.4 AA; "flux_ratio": 0.55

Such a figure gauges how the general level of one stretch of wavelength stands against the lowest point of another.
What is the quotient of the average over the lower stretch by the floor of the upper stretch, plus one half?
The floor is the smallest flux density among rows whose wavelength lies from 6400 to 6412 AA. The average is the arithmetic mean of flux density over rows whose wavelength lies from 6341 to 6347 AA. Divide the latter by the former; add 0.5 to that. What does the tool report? 1.74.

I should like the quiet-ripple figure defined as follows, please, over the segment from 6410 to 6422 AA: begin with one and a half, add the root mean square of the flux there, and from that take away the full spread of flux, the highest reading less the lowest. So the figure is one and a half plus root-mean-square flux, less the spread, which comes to 4.86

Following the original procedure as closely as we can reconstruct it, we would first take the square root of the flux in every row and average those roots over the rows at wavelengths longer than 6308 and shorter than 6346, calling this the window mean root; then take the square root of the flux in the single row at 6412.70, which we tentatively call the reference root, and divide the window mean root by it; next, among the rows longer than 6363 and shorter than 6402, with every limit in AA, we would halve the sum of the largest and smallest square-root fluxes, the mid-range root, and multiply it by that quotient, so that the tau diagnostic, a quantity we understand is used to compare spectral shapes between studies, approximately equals 2.08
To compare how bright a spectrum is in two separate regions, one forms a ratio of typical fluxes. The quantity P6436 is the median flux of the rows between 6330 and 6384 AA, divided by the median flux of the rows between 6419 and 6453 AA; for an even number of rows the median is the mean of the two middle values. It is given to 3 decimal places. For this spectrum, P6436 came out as 0.968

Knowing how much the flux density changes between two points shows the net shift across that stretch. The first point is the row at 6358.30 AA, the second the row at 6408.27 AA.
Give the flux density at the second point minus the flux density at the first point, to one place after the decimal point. -0.2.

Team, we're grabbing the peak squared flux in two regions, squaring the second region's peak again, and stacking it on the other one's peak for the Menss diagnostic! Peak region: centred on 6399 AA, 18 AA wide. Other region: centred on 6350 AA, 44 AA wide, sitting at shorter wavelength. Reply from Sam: 794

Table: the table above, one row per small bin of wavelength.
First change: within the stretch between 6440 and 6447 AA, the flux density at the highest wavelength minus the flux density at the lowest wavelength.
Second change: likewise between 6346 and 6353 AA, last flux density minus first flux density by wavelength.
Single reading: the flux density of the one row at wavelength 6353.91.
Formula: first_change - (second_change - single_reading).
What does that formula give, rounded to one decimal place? 5.4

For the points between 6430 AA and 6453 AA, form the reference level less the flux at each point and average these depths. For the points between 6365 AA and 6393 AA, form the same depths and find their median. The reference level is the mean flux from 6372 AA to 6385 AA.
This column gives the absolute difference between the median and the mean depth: 0.112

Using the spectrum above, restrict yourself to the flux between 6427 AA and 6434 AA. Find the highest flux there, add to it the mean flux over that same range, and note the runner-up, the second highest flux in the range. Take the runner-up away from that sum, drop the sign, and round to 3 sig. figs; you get 5.40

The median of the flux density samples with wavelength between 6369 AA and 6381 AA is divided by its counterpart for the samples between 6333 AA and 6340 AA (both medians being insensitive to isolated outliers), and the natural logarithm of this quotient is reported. -0.019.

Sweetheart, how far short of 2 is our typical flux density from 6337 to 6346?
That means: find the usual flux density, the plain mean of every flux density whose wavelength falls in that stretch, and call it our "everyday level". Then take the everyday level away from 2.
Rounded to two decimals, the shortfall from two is -2.77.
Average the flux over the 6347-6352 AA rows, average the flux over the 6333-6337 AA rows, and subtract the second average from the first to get -0.34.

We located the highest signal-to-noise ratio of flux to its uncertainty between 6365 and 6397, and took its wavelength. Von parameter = 6378.83 AA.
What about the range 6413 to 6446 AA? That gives 6428.97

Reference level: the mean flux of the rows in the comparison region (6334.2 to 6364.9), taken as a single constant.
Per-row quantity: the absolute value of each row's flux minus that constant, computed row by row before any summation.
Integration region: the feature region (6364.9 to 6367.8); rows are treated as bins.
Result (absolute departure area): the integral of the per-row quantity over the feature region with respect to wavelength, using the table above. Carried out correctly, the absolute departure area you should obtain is 1.3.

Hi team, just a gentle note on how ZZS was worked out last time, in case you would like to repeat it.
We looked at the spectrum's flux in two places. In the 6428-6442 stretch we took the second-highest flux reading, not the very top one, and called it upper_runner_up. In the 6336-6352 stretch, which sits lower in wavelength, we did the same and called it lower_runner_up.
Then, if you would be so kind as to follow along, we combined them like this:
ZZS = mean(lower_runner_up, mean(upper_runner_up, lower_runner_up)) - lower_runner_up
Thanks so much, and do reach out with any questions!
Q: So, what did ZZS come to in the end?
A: -0.03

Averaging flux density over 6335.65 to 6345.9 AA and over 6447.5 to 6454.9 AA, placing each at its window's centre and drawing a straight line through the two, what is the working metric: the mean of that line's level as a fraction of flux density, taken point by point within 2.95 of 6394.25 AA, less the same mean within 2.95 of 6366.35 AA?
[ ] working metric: -0.14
